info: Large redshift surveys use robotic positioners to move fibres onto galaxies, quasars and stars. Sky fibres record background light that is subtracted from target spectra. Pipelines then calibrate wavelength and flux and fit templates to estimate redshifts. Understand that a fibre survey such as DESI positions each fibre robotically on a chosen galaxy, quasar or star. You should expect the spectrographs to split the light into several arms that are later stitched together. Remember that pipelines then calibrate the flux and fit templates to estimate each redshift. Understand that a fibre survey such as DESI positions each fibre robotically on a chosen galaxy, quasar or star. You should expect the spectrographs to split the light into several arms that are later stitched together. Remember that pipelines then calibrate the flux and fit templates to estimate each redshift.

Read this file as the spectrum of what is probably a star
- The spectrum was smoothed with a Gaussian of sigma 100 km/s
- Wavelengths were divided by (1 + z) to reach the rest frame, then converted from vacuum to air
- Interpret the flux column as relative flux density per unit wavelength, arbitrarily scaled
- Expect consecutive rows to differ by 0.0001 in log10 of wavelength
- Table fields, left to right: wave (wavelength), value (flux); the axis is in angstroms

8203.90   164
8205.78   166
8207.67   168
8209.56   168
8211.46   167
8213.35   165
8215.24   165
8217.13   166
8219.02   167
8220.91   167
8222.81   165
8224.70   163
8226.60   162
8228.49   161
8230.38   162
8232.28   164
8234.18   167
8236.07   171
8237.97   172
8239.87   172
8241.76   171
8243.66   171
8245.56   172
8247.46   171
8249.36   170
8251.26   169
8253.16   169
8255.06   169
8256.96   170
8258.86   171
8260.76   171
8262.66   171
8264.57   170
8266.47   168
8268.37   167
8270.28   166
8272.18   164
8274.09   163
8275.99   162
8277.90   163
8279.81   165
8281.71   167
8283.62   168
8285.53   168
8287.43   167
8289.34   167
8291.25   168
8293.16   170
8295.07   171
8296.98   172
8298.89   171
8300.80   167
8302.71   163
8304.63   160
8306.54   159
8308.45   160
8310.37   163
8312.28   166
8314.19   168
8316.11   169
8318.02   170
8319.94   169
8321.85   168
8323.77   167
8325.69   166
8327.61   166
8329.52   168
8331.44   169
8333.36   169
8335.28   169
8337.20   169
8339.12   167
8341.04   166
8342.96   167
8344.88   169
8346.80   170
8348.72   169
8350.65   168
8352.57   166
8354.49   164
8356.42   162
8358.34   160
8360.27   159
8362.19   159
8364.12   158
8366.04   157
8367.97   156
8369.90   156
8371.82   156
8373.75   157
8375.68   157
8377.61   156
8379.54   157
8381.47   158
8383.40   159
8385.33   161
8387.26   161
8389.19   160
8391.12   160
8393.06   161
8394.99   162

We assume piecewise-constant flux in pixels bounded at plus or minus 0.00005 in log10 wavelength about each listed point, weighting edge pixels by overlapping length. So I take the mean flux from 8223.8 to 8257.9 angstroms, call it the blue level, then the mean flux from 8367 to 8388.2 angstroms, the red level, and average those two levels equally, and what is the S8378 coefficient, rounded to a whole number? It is 163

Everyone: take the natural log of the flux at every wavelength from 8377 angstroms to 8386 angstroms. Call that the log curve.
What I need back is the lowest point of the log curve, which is 5.05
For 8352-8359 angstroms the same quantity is 5.08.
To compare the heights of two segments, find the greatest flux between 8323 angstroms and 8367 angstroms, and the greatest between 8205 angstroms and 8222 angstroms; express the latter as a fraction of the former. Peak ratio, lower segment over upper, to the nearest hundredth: 0.99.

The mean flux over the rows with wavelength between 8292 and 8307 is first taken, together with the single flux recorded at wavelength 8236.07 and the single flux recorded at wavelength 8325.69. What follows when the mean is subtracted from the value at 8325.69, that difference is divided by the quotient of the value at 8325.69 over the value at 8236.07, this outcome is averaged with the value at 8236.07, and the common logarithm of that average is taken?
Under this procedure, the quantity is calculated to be 1.93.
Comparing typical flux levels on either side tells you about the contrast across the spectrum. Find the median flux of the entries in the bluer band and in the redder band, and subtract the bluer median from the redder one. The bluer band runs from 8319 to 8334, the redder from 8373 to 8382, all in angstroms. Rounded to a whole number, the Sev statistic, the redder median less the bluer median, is -11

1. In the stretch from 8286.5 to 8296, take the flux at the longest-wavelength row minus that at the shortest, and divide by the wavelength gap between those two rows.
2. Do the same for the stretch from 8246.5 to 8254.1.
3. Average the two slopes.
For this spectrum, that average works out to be 0.1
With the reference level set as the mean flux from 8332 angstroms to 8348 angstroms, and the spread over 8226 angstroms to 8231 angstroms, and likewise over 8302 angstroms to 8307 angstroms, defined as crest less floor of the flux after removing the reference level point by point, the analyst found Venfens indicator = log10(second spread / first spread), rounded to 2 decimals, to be 0.60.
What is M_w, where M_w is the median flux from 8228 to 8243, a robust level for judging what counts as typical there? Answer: 169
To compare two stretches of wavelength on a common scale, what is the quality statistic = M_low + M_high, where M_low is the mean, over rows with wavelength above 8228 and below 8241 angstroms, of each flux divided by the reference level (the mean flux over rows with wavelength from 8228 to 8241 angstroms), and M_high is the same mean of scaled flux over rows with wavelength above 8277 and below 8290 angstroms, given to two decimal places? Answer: 2.00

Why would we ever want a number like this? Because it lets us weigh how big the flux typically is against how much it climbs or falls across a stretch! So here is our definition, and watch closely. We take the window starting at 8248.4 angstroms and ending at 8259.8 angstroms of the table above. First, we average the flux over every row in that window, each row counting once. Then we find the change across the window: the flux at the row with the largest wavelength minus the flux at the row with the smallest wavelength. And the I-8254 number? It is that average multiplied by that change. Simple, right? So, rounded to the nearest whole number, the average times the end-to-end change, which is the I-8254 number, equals 170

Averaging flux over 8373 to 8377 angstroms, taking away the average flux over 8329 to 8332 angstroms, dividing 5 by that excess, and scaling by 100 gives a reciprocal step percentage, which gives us -43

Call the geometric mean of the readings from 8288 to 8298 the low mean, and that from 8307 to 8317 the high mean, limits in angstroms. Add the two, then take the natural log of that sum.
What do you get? 5.81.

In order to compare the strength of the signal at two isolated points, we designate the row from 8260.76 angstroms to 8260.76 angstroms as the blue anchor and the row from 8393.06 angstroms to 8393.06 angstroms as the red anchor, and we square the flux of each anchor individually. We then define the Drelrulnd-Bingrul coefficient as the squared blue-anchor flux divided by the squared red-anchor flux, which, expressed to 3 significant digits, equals 1.13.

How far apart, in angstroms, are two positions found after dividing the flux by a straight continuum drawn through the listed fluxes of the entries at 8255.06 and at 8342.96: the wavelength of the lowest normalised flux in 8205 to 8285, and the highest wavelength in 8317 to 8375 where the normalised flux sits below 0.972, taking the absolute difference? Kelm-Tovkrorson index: 145.3 angstroms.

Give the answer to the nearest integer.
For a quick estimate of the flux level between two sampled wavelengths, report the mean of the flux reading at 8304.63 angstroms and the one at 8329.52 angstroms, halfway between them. 164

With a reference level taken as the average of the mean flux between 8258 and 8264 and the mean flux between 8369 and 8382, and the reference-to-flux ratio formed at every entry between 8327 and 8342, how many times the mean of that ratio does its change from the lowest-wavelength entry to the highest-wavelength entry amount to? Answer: 0.00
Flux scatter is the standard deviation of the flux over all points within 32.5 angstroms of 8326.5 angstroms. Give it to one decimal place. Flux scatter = 3.4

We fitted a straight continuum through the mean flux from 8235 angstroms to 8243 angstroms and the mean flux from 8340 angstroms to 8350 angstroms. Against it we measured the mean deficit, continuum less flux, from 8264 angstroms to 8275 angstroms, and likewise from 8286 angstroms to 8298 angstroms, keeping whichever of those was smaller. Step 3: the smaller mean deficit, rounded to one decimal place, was 0.7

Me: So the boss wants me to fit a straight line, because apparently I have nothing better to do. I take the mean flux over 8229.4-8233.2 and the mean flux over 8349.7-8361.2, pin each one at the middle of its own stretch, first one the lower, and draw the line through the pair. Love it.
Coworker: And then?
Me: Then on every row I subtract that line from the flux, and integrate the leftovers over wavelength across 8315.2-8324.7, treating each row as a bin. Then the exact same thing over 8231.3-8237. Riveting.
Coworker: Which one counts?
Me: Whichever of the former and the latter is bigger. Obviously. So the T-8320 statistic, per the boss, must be 52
